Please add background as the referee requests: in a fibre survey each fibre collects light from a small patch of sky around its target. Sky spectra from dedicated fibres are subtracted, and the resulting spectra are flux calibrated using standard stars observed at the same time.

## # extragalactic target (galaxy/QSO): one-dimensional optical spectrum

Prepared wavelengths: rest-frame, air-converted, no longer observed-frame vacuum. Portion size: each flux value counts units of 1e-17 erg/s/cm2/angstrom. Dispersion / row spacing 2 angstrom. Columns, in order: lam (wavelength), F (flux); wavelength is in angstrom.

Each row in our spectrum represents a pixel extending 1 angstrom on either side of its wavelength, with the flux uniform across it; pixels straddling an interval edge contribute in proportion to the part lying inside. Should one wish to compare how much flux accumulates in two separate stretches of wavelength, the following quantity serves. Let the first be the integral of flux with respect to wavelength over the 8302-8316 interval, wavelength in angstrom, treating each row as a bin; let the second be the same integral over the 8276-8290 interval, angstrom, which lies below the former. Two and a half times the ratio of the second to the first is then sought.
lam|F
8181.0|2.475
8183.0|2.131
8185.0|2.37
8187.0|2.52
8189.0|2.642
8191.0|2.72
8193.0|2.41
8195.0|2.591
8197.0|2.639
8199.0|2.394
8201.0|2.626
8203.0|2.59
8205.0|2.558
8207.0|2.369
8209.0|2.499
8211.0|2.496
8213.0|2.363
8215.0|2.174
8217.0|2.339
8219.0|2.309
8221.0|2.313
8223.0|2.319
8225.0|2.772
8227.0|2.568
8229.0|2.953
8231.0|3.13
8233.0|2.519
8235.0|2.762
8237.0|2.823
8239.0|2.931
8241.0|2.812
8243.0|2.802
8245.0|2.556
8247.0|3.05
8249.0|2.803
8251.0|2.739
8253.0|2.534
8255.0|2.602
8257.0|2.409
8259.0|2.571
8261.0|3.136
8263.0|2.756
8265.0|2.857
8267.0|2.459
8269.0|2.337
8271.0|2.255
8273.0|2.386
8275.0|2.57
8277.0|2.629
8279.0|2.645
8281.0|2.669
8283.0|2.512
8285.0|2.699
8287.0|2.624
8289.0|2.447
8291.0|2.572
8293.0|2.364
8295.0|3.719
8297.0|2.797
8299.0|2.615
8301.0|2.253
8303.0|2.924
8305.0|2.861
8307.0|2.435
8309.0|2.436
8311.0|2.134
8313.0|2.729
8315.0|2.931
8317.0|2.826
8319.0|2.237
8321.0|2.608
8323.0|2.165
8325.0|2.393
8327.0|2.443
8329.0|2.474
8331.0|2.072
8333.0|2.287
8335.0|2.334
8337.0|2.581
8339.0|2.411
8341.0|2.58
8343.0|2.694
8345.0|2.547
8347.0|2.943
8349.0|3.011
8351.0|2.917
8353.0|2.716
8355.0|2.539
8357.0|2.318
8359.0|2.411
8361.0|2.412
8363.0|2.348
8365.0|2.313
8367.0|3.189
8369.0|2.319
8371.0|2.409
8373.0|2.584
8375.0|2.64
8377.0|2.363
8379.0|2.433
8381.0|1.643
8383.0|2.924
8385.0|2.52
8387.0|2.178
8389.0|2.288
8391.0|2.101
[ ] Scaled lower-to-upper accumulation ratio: 2.47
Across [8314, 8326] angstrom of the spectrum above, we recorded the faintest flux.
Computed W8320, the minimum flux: 2.165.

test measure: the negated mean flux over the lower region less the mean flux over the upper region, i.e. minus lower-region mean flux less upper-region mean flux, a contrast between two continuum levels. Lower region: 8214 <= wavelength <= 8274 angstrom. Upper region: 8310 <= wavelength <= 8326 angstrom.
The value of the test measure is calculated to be -5.14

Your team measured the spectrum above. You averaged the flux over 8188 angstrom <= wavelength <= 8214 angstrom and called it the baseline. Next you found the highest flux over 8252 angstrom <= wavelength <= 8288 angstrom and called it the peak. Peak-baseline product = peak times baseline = 7.9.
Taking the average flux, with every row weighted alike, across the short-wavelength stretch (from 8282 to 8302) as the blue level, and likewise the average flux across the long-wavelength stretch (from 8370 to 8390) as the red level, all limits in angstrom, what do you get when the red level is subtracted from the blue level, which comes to 0.26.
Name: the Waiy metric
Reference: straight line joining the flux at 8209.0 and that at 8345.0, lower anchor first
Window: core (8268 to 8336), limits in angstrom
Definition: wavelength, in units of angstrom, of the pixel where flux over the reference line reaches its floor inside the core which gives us 8331.0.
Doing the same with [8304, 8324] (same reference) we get 8311.0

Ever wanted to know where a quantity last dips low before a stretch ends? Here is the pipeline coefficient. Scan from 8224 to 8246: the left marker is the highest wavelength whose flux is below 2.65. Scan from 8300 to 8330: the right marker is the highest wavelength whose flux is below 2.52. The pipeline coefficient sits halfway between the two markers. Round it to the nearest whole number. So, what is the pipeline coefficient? 8287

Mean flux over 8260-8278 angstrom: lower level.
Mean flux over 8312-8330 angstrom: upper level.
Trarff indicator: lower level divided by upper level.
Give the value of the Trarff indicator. 1.03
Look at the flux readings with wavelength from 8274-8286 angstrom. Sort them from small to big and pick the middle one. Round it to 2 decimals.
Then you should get 2.64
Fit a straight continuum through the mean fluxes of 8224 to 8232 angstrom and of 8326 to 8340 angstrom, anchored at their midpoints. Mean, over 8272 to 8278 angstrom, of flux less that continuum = -0.11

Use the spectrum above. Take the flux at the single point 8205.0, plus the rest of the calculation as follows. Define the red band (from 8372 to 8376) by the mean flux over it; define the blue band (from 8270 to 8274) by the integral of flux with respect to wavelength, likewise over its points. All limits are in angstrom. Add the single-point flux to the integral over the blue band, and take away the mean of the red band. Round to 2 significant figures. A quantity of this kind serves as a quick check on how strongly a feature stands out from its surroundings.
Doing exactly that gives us 9.2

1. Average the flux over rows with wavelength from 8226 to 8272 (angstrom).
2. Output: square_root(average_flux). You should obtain 1.647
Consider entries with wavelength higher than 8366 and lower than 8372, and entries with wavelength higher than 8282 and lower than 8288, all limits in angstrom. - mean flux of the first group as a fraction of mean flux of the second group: 1.01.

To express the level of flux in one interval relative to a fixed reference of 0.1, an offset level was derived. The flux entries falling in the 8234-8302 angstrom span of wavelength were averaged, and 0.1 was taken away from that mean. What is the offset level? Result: 2.57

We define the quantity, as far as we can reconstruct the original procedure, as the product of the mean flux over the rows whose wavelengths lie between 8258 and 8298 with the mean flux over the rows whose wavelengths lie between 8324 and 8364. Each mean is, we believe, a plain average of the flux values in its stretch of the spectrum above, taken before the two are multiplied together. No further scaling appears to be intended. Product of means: 6.68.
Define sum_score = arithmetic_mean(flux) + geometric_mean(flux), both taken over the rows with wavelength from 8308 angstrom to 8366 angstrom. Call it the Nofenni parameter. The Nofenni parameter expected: 5.01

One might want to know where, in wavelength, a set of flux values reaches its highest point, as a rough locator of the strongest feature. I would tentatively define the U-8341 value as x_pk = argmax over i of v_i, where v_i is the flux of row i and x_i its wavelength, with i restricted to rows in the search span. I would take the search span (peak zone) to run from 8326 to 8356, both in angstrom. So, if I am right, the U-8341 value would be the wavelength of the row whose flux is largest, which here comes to 8349.0 angstrom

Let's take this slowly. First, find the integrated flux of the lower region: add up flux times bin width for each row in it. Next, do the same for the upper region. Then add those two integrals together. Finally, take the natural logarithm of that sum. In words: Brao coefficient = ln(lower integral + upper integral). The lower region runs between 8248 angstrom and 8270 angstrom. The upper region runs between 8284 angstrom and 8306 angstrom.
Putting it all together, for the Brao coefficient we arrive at 4.77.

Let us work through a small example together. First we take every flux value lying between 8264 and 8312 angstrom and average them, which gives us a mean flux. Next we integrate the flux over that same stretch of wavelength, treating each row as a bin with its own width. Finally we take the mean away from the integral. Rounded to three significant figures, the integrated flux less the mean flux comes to 122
